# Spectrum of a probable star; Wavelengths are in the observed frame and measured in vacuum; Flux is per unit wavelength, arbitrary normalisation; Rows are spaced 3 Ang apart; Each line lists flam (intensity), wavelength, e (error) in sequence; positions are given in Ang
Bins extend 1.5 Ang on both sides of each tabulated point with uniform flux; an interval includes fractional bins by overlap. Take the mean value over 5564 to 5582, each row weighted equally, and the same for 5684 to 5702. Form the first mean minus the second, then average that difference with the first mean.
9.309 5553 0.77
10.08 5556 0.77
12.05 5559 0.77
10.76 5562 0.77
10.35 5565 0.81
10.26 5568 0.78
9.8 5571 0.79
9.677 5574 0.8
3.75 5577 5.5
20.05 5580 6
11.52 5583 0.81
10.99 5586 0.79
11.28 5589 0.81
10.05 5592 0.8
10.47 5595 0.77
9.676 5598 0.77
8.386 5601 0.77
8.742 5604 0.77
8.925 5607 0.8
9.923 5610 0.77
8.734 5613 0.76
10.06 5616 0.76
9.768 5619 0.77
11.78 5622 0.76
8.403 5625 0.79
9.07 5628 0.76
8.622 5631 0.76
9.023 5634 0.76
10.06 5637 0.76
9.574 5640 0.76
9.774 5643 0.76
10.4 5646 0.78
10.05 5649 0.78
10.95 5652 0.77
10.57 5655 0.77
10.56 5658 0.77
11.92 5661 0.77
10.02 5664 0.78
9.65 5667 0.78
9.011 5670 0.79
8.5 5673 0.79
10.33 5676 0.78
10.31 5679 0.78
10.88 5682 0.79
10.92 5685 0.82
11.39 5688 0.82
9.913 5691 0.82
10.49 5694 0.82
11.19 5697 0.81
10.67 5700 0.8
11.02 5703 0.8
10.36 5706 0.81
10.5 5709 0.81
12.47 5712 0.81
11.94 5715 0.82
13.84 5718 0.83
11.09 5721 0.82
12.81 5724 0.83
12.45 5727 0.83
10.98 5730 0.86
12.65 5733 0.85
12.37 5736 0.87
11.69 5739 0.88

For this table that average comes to 5.3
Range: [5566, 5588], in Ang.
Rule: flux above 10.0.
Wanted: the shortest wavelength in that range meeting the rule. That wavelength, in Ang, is 5568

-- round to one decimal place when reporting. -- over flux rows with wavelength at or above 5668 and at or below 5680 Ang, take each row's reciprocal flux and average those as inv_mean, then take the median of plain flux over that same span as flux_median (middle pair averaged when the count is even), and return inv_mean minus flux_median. -9.6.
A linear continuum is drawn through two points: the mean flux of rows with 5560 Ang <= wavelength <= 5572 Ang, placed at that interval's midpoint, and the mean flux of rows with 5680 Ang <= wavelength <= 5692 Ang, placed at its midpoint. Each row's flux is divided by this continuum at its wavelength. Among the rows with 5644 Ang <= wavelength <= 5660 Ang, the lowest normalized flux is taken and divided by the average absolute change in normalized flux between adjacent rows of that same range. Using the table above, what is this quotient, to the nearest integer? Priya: 24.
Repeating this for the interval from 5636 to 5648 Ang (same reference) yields 22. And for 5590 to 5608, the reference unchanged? 14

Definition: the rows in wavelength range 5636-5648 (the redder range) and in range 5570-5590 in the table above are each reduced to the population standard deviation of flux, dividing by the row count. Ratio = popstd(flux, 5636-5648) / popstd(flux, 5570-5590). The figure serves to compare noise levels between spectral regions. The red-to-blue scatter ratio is 0.1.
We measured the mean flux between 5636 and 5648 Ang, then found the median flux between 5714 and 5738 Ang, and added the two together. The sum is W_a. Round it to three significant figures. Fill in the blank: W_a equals 22.4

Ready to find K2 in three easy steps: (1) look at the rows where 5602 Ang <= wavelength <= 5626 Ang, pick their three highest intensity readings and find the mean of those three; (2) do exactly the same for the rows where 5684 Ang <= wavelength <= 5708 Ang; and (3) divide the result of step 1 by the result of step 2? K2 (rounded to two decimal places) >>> 0.95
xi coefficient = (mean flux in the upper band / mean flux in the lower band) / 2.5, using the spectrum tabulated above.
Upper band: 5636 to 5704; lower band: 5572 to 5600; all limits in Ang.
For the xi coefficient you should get 0.38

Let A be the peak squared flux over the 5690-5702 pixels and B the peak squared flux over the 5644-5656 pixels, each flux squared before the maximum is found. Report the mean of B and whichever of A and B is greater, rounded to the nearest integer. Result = 123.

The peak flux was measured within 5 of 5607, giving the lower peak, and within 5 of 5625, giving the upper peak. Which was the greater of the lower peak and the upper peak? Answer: 11.8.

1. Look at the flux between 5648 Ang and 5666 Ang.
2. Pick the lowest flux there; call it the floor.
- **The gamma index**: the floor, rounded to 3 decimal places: 10.020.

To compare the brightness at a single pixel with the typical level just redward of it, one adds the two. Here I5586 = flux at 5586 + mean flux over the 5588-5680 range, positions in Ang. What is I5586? 20.8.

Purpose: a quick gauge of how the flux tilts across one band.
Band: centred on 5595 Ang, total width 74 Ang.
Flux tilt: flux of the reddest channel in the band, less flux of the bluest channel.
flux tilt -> -3.4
